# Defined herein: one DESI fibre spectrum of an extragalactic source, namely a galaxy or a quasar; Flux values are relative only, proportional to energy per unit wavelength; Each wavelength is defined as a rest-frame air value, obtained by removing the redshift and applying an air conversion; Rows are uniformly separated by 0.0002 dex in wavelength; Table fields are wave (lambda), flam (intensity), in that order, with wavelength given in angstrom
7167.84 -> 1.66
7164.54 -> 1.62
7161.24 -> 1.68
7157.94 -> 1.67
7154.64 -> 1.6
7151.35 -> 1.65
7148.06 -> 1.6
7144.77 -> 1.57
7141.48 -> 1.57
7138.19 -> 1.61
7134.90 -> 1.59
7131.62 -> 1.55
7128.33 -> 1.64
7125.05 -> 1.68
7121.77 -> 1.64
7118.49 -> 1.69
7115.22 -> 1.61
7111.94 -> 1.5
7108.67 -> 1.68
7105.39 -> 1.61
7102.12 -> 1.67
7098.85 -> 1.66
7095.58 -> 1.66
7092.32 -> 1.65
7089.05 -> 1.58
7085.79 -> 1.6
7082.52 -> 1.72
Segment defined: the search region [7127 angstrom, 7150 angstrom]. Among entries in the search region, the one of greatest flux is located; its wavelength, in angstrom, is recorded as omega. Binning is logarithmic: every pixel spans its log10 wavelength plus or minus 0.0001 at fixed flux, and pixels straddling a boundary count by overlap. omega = 7128.33 angstrom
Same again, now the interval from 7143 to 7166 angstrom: 7161.24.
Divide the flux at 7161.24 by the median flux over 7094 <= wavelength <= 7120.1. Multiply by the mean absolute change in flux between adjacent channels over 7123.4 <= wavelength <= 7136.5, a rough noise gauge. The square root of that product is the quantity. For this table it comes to 0.239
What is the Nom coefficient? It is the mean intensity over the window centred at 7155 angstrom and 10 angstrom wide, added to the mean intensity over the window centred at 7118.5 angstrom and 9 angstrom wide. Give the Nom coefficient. 3.29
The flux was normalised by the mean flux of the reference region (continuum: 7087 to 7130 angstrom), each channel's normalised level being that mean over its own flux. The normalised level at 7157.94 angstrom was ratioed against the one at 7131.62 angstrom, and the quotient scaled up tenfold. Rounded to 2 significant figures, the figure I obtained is 9.3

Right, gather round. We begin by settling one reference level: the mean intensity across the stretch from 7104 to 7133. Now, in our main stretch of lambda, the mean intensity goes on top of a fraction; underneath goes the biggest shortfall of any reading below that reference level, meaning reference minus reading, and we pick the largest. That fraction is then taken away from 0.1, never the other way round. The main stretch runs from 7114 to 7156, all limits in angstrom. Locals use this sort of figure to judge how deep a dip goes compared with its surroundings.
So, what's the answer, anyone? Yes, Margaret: -22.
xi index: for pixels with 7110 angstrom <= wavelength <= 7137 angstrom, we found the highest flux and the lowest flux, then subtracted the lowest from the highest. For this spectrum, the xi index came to 0.190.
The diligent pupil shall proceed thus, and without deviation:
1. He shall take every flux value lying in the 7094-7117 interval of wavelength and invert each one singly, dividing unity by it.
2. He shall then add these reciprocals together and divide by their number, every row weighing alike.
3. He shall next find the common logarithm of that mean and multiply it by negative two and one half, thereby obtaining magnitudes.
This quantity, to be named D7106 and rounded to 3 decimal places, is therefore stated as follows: 0.527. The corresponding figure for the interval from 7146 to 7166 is 0.534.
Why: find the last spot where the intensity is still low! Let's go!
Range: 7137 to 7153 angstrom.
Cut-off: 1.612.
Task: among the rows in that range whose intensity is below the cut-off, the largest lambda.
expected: 7148.06 angstrom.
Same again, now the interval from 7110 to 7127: 7115.22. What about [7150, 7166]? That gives 7154.64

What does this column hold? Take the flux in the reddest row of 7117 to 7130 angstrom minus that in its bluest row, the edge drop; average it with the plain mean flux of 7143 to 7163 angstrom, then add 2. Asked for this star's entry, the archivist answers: 2.79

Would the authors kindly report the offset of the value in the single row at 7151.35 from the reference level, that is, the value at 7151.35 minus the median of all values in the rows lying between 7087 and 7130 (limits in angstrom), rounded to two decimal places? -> 0.00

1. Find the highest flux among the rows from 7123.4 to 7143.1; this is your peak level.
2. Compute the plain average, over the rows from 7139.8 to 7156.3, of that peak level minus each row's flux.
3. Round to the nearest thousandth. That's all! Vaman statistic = 0.082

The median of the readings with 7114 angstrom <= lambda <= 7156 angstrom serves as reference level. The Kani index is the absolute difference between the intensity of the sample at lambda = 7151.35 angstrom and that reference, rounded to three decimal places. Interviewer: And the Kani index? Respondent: 0.040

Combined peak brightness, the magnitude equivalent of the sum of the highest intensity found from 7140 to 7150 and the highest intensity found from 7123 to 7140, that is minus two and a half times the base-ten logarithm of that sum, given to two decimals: -1.29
